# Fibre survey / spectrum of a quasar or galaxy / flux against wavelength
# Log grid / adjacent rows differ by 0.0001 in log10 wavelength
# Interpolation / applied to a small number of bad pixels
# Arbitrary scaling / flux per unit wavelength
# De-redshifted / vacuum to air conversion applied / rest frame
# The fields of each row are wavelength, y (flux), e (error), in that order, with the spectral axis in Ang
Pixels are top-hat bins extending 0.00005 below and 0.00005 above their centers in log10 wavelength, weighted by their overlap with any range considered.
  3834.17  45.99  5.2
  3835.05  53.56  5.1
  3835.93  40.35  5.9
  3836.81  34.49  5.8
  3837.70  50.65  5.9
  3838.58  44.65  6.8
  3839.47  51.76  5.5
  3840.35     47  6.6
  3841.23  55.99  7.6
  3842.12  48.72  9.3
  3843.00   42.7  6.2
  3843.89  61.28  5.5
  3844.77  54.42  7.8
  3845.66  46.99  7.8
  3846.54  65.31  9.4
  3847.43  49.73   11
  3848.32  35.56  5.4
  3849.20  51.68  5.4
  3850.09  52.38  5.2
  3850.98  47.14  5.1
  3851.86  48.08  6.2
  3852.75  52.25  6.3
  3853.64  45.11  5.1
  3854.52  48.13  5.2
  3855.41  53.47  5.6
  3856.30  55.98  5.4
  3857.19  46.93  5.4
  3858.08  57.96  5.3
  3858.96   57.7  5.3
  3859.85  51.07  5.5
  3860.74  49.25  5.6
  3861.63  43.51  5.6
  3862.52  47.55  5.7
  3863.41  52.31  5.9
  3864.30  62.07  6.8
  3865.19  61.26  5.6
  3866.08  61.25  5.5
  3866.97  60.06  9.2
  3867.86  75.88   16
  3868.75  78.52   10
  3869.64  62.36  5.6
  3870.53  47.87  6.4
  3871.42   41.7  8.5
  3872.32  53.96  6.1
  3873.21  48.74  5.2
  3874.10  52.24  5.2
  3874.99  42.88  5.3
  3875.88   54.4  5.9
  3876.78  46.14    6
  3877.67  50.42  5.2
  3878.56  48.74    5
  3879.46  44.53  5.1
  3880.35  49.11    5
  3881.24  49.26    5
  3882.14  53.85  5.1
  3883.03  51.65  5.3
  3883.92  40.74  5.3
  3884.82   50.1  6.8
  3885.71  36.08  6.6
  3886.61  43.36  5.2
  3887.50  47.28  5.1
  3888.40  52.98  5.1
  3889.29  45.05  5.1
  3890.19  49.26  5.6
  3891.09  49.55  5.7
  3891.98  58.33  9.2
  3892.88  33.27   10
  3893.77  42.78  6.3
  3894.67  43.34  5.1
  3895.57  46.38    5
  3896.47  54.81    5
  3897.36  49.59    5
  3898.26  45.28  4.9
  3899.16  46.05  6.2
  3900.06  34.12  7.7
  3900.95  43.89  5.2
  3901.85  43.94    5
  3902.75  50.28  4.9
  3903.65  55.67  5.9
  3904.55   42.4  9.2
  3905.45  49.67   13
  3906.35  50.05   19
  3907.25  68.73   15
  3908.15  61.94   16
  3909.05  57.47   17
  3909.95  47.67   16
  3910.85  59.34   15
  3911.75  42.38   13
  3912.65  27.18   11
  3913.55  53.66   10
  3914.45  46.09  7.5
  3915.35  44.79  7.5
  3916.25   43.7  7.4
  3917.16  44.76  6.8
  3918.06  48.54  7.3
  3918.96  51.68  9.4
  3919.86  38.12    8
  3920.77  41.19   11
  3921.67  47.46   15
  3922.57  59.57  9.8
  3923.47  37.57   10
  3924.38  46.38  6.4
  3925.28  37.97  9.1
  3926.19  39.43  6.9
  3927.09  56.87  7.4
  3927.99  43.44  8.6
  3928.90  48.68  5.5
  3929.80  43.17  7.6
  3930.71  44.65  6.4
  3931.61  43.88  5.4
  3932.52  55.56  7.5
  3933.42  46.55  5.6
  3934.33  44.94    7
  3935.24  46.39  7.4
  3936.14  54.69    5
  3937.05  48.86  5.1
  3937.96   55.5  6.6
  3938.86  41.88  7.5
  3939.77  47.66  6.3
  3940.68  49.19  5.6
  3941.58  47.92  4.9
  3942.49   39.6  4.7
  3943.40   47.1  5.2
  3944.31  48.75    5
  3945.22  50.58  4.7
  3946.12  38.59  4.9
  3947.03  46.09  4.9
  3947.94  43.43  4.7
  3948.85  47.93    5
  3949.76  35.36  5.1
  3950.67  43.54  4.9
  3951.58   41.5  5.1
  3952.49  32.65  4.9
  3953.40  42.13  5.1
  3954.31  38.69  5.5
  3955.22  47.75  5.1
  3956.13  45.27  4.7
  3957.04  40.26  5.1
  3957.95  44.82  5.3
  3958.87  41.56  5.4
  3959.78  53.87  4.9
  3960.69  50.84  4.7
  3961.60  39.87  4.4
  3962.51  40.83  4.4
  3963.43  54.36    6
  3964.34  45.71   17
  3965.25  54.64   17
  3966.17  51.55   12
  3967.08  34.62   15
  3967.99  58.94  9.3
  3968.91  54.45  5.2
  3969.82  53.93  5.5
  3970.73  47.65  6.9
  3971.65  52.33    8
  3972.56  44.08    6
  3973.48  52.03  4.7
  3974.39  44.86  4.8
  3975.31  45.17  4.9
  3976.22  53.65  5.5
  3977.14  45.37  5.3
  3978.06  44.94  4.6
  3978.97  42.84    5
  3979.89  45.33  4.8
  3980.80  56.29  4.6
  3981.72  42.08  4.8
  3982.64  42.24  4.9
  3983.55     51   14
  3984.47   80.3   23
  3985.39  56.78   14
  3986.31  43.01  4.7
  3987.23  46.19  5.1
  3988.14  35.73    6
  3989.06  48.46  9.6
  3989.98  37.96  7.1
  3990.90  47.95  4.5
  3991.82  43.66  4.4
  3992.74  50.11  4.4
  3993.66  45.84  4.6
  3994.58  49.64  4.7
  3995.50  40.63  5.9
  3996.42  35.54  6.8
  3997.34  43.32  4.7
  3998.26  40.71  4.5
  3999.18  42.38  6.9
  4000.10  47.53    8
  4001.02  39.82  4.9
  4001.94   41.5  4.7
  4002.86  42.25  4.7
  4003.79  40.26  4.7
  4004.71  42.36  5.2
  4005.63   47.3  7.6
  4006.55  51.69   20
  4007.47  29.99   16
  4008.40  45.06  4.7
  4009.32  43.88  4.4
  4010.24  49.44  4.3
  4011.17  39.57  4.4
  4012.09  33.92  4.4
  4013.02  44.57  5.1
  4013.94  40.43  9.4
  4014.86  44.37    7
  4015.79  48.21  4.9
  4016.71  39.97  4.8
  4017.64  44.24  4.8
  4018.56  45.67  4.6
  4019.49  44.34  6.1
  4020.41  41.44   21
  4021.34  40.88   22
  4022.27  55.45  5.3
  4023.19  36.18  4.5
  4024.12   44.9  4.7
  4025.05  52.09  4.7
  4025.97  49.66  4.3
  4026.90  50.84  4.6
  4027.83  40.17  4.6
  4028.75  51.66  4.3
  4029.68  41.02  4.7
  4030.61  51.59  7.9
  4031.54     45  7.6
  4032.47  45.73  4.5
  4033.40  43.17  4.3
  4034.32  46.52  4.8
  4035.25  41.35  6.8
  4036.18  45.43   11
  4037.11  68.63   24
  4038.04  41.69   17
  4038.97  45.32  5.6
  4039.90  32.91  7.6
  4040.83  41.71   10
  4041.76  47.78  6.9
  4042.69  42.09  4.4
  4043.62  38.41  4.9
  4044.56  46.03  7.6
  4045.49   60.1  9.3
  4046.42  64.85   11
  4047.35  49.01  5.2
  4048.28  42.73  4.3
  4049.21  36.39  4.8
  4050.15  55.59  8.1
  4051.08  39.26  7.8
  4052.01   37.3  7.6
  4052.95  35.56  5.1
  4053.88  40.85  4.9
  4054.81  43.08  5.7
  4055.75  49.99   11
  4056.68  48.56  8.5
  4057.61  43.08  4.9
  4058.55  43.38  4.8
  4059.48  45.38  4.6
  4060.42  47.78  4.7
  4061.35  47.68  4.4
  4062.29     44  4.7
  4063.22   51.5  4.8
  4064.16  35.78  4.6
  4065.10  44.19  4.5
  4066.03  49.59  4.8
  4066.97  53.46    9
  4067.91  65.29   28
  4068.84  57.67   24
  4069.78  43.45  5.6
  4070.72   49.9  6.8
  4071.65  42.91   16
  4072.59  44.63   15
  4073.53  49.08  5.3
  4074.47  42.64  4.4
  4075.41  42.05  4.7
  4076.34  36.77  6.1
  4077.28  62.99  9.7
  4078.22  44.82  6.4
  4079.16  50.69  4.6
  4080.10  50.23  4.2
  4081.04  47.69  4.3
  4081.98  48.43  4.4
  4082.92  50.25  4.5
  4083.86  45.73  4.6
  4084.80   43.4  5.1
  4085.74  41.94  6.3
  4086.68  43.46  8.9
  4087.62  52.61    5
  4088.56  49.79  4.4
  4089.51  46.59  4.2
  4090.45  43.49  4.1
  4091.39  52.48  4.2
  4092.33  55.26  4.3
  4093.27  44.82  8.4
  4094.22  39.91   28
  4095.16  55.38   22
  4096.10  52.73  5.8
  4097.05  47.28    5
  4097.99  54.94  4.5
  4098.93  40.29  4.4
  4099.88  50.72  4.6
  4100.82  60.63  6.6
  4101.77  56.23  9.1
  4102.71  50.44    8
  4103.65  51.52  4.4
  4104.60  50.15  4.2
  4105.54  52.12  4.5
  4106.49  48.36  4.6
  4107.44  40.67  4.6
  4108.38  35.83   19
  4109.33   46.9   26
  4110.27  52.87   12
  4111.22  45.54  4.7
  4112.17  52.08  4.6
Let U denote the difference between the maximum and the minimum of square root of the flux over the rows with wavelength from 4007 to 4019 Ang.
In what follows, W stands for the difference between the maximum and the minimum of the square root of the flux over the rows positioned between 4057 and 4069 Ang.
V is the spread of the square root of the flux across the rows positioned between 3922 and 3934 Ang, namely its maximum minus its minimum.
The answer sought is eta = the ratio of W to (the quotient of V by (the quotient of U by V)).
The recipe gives 1.29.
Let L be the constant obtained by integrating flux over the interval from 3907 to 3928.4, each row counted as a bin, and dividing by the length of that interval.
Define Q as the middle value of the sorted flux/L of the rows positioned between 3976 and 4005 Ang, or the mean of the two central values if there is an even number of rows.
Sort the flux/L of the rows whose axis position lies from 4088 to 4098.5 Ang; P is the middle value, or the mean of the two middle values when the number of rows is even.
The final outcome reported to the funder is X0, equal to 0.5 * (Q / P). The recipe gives 0.437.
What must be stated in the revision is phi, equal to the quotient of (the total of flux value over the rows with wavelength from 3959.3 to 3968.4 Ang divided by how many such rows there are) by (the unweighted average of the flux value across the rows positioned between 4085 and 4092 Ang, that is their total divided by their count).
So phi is 1.03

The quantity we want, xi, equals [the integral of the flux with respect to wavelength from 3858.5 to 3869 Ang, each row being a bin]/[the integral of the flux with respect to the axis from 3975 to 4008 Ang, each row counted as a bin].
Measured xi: 0.4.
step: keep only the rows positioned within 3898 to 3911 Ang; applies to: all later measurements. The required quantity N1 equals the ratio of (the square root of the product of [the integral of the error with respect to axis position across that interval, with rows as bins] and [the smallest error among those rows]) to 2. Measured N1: 13.0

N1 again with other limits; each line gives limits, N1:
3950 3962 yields 8.1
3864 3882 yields 12.2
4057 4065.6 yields 6.7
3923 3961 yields 16.2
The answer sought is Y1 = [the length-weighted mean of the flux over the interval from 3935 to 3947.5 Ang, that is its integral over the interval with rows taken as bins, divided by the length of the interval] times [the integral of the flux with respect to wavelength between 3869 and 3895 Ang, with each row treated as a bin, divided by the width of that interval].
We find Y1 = 2282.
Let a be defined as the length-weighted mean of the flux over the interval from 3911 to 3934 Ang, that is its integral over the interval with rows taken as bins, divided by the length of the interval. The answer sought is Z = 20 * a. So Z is 910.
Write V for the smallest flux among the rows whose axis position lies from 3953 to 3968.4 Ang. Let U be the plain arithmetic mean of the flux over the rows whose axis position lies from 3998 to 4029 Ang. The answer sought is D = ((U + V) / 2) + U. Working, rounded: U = 43.9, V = 34.62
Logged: 83.2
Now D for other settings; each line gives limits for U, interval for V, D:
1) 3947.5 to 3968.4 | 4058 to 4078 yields 85.1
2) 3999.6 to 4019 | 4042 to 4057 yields 82.2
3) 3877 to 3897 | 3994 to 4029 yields 86.0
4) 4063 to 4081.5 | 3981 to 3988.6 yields 90.3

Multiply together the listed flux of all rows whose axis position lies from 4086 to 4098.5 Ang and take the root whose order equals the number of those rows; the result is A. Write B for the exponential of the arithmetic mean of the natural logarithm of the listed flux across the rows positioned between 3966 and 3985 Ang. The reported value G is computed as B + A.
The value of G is 97.9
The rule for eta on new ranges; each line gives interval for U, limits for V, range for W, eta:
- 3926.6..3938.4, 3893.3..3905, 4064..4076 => 0.78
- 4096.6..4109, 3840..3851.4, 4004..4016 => 0.69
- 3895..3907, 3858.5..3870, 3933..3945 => 0.37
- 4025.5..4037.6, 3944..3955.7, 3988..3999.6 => 1.11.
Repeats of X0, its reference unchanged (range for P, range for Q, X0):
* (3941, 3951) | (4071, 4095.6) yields 0.501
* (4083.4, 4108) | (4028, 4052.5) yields 0.452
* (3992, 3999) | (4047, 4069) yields 0.517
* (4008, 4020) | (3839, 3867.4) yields 0.583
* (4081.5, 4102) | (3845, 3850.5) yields 0.516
